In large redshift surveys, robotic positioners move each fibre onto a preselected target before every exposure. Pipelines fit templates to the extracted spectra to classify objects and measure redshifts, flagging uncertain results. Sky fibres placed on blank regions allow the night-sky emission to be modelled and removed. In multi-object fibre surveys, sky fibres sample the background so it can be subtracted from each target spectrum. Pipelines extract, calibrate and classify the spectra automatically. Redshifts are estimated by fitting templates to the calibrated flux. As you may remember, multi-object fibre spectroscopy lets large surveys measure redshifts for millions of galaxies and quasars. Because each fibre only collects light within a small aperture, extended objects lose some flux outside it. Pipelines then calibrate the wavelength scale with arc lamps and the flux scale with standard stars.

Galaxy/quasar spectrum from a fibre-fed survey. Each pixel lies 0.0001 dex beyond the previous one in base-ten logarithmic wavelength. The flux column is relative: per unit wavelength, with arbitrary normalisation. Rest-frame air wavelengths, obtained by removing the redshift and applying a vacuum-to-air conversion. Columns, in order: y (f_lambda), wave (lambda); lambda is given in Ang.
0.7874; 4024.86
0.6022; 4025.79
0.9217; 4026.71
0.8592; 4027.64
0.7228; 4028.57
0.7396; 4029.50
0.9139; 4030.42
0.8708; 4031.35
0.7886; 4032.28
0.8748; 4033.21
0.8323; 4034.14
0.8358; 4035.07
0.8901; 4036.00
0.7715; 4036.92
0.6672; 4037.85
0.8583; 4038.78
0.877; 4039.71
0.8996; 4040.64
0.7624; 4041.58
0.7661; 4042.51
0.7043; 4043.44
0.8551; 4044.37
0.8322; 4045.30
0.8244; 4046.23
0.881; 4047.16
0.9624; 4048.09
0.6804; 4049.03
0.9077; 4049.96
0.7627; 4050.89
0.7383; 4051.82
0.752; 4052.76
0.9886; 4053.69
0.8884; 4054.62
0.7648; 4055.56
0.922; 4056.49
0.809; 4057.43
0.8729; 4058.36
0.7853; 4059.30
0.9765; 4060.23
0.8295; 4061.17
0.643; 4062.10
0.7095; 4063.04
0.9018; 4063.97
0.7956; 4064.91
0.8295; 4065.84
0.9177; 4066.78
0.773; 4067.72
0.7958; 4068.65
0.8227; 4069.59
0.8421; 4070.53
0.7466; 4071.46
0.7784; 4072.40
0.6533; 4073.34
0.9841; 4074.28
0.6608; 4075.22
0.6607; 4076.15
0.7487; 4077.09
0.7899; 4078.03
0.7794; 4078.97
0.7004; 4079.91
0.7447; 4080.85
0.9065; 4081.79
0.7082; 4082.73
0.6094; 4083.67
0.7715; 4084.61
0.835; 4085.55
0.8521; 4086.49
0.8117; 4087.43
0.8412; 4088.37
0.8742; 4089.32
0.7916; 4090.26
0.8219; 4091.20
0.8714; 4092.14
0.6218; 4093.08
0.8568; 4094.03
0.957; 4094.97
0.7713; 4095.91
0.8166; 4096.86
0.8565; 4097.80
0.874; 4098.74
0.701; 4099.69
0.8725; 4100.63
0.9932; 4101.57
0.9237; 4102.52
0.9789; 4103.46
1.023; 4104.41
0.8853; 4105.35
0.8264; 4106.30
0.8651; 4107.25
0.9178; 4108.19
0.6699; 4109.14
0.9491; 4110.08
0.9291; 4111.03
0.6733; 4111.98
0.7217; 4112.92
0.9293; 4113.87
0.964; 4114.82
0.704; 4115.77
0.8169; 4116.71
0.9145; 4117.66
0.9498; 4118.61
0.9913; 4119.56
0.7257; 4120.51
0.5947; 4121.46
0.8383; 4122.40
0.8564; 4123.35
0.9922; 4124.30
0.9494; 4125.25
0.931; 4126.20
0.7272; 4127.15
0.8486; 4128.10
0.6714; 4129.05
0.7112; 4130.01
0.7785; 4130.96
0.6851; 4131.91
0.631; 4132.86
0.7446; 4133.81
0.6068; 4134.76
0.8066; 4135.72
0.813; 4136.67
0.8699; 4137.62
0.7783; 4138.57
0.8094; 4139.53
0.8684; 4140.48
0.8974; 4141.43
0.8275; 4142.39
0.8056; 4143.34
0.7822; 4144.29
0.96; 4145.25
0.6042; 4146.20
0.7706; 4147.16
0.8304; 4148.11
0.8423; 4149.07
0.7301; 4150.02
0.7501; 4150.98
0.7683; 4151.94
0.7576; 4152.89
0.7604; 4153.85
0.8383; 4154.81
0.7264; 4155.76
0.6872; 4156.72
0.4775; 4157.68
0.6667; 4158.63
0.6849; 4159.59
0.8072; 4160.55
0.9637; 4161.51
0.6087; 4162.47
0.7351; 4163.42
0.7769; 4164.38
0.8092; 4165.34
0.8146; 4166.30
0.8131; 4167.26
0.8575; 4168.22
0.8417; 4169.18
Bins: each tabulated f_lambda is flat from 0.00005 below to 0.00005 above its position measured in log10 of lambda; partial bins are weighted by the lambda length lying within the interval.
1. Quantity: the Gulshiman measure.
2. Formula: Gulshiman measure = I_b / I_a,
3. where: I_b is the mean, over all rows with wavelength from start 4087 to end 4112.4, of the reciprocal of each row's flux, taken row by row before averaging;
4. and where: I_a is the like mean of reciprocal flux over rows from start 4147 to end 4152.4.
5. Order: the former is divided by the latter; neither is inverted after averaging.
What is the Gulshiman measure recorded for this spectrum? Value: 0.93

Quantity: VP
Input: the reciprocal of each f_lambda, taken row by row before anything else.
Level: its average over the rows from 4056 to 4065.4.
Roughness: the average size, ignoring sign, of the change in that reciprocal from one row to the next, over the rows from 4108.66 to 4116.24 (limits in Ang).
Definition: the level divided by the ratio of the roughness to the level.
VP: 6.2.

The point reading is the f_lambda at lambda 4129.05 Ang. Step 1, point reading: 0.6714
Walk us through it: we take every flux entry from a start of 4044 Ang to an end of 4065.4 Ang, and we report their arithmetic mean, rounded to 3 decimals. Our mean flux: 0.830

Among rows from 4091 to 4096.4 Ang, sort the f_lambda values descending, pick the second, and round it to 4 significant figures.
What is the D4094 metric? 0.8714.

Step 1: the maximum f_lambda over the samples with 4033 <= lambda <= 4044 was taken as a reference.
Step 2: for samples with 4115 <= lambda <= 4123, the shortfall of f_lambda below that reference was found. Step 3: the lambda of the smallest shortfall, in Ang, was 4119.56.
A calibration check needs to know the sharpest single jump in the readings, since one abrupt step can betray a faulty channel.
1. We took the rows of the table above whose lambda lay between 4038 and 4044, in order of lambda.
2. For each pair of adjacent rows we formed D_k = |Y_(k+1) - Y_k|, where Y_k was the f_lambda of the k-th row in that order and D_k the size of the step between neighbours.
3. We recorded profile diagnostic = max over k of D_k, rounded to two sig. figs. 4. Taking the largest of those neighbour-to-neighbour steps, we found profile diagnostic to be 0.14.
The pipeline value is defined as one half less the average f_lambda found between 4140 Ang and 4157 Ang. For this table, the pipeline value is -0.29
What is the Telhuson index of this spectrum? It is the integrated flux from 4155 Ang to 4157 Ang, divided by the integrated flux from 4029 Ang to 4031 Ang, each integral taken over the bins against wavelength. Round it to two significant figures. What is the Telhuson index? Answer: 0.88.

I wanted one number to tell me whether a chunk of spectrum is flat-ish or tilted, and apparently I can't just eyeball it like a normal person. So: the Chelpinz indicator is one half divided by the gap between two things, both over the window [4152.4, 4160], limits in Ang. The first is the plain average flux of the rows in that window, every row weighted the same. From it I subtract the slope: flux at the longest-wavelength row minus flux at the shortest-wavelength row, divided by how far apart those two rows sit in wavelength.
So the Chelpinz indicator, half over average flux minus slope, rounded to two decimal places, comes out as 0.70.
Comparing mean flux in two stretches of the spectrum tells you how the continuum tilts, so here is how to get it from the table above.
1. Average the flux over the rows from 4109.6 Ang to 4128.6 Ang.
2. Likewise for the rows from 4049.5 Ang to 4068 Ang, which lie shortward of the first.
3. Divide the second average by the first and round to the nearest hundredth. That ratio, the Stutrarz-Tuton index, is 0.97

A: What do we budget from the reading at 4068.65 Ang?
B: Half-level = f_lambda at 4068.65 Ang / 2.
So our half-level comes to 0.40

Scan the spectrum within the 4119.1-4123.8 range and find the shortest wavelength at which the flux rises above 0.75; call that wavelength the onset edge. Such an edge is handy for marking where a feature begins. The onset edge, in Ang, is 4119.56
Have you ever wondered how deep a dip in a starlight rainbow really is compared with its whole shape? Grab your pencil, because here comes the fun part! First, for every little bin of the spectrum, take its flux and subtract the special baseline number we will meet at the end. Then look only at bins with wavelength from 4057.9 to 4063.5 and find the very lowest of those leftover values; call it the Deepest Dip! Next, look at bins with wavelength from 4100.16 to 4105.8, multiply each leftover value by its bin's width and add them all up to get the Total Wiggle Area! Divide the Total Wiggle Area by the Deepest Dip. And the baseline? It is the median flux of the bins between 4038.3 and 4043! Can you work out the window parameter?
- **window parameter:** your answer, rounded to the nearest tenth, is -2.3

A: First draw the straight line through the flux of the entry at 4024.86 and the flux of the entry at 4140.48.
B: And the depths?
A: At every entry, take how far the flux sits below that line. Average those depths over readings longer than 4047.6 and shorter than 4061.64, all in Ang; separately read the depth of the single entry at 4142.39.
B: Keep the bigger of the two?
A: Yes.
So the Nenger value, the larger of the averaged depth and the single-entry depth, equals 0.04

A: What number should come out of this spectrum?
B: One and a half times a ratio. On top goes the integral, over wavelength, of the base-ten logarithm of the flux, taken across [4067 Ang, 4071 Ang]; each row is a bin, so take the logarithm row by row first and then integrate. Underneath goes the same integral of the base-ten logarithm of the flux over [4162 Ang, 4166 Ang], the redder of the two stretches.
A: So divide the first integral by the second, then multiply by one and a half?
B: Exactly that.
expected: 0.99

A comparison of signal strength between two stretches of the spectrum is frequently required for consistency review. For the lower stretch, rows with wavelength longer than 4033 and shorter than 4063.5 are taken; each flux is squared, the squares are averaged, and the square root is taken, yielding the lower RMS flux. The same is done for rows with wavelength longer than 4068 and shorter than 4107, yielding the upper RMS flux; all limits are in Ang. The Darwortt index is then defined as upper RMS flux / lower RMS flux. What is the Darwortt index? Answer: 0.992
